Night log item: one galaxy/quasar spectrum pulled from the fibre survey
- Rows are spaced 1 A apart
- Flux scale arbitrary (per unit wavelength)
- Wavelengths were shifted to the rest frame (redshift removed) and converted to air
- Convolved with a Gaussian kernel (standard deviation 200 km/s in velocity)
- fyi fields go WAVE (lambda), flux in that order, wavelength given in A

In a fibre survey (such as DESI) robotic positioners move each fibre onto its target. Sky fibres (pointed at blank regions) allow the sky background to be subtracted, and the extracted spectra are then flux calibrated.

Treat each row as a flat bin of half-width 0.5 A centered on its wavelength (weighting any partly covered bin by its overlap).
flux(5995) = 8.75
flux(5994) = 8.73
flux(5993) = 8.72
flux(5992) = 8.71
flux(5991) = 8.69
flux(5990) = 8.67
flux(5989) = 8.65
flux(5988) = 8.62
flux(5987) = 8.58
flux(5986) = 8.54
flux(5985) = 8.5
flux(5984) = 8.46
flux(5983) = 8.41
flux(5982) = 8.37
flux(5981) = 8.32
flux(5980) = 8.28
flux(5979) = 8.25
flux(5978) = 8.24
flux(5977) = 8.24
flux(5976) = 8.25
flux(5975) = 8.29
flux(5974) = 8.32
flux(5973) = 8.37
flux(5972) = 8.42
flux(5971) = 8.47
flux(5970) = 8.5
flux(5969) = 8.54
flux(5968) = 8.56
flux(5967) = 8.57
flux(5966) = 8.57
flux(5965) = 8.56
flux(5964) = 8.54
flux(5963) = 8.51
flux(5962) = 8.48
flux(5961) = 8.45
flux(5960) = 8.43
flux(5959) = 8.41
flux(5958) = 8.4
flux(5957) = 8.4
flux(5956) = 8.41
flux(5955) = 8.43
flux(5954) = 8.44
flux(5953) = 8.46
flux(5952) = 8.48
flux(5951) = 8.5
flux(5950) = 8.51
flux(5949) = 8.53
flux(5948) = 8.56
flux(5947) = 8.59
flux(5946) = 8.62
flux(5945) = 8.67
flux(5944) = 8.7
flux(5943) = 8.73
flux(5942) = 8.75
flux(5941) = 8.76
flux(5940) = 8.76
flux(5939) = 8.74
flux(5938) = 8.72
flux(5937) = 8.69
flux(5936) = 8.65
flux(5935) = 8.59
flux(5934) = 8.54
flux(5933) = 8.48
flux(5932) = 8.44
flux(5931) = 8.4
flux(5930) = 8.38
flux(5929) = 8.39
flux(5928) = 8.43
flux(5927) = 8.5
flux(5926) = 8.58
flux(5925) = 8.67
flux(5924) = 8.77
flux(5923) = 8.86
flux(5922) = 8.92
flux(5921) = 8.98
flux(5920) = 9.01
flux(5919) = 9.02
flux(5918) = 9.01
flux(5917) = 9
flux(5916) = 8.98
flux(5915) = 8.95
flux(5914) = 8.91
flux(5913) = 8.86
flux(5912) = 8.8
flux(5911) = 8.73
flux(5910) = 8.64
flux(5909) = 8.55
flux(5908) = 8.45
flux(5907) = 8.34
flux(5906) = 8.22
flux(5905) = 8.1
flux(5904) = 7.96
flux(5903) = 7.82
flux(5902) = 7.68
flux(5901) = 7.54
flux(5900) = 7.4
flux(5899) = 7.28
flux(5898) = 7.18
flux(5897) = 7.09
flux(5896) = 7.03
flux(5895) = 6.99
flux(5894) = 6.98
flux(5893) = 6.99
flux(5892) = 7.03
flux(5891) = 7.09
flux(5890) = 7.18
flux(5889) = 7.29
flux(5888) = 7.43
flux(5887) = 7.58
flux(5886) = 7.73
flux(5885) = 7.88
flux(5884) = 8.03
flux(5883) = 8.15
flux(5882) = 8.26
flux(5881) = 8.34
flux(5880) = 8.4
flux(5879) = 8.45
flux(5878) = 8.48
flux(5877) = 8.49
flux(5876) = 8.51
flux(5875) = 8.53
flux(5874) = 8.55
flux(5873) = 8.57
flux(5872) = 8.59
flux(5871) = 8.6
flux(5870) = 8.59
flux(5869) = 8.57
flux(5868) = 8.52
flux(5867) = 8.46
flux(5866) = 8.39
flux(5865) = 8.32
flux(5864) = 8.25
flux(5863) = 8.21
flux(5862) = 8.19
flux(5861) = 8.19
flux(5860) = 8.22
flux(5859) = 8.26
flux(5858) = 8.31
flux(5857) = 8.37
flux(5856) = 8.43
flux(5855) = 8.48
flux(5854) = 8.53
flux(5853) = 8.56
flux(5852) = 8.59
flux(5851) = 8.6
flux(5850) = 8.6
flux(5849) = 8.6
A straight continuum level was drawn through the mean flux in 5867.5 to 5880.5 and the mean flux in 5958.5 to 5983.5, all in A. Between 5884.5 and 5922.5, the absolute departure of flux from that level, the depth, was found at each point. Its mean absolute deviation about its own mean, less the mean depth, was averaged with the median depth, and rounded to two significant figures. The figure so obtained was 0.12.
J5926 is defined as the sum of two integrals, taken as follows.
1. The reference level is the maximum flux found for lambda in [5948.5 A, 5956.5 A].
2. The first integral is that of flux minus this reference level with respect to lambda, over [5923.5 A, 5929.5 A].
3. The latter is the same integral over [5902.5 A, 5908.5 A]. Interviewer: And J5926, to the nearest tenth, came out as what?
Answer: -2.1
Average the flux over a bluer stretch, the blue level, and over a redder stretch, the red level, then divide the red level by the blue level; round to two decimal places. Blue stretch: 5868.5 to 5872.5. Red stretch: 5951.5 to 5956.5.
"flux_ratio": 0.98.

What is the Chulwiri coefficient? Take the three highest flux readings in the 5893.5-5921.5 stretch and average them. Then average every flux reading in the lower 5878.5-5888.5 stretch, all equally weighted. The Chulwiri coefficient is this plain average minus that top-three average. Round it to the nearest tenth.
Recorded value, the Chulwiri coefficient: -1.0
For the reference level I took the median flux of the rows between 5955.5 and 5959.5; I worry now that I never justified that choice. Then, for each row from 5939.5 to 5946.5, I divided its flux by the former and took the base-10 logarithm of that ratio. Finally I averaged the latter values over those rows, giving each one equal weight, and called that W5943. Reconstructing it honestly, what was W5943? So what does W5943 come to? 0.016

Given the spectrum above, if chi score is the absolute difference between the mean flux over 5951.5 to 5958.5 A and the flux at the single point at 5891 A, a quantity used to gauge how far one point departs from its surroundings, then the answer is 1.3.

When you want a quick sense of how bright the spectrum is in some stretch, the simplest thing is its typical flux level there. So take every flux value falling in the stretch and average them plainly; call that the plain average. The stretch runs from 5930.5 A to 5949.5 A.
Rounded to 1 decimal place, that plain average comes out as 8.6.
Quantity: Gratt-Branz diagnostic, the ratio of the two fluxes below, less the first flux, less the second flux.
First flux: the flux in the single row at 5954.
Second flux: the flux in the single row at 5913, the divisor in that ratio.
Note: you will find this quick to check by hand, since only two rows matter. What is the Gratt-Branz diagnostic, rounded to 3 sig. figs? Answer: -16.3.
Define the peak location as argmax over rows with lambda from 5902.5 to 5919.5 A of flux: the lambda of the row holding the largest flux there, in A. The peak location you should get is 5919 A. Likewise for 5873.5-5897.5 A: 5874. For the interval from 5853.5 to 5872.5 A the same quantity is 5871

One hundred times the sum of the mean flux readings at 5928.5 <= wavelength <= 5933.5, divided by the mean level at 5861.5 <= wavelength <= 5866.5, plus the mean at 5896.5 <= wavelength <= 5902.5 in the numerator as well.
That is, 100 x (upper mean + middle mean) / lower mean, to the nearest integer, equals 191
